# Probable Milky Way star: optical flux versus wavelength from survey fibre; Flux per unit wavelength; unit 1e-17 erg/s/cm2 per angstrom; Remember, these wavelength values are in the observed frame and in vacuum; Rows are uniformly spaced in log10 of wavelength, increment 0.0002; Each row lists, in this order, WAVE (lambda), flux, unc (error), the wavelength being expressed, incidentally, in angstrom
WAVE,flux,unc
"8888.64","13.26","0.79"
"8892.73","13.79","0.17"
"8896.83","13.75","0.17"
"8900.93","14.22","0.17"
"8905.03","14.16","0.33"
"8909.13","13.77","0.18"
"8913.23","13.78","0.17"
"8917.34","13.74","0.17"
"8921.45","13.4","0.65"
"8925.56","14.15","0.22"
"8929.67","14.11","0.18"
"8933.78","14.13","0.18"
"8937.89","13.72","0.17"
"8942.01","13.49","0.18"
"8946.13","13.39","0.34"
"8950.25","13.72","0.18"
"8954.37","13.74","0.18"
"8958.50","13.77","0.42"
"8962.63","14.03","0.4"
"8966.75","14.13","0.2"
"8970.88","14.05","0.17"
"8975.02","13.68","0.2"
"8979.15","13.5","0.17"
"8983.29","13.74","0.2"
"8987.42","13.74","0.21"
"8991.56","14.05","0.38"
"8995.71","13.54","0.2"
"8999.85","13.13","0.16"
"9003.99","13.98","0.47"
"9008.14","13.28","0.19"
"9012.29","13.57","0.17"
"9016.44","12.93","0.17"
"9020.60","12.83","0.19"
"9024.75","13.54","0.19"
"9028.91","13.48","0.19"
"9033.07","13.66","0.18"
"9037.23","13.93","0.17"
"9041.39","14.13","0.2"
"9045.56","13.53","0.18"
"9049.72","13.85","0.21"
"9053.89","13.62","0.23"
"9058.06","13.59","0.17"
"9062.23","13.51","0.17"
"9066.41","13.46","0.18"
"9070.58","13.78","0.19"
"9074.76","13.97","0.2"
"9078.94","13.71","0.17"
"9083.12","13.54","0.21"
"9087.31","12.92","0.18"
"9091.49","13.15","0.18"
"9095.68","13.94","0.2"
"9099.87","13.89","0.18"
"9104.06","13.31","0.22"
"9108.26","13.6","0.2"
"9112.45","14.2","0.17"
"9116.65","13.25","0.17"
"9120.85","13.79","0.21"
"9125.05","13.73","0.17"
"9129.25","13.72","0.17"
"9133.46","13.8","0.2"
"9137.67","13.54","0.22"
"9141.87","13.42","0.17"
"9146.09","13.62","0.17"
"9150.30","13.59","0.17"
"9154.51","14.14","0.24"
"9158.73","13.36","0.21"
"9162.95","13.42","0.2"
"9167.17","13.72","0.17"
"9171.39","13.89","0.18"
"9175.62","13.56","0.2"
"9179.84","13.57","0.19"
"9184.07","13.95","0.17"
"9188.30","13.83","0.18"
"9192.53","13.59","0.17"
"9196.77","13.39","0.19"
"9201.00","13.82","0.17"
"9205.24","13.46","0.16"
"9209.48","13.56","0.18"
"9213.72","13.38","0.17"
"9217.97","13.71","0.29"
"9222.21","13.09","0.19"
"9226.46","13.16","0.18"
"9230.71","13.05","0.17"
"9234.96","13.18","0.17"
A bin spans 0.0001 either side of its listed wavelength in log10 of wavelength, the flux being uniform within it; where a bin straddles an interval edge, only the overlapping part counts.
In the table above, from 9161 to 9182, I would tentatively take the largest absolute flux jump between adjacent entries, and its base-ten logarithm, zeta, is -0.48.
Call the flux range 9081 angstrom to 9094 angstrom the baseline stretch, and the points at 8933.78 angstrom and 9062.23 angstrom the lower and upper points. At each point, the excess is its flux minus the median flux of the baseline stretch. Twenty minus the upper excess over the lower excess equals 19.6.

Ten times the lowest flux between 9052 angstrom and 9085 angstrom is 135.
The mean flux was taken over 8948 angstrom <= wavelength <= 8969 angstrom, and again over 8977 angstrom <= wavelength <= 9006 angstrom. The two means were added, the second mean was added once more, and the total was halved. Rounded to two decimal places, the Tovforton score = 20.61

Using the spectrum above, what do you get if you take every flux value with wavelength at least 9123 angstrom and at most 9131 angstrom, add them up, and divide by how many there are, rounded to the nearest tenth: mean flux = 13.7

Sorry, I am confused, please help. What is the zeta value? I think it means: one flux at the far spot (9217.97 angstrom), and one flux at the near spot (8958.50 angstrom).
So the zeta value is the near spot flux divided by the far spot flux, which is 1.00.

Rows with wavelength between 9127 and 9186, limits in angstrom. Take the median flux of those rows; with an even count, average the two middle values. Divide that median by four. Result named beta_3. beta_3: 3.401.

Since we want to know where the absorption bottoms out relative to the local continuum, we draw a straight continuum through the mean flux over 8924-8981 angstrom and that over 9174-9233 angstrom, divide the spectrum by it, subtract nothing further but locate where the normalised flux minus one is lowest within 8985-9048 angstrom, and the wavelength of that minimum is 9020.60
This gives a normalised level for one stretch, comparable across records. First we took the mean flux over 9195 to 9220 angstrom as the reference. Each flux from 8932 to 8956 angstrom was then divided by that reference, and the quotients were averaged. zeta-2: 1.01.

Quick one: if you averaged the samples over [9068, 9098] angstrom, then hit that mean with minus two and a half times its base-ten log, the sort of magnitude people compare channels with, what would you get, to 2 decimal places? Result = -2.83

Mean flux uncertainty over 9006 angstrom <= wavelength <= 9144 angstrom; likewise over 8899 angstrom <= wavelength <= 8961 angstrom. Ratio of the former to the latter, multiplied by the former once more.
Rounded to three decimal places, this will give 0.142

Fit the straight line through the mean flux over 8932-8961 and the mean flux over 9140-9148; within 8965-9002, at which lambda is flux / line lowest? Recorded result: 8999.85 angstrom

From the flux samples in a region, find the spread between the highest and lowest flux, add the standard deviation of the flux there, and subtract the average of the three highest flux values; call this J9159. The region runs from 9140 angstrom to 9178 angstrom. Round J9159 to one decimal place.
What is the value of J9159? -12.9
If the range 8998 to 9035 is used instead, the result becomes -12.2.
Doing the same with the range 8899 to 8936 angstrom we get -13.1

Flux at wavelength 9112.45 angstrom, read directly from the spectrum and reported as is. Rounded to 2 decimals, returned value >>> 14.20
